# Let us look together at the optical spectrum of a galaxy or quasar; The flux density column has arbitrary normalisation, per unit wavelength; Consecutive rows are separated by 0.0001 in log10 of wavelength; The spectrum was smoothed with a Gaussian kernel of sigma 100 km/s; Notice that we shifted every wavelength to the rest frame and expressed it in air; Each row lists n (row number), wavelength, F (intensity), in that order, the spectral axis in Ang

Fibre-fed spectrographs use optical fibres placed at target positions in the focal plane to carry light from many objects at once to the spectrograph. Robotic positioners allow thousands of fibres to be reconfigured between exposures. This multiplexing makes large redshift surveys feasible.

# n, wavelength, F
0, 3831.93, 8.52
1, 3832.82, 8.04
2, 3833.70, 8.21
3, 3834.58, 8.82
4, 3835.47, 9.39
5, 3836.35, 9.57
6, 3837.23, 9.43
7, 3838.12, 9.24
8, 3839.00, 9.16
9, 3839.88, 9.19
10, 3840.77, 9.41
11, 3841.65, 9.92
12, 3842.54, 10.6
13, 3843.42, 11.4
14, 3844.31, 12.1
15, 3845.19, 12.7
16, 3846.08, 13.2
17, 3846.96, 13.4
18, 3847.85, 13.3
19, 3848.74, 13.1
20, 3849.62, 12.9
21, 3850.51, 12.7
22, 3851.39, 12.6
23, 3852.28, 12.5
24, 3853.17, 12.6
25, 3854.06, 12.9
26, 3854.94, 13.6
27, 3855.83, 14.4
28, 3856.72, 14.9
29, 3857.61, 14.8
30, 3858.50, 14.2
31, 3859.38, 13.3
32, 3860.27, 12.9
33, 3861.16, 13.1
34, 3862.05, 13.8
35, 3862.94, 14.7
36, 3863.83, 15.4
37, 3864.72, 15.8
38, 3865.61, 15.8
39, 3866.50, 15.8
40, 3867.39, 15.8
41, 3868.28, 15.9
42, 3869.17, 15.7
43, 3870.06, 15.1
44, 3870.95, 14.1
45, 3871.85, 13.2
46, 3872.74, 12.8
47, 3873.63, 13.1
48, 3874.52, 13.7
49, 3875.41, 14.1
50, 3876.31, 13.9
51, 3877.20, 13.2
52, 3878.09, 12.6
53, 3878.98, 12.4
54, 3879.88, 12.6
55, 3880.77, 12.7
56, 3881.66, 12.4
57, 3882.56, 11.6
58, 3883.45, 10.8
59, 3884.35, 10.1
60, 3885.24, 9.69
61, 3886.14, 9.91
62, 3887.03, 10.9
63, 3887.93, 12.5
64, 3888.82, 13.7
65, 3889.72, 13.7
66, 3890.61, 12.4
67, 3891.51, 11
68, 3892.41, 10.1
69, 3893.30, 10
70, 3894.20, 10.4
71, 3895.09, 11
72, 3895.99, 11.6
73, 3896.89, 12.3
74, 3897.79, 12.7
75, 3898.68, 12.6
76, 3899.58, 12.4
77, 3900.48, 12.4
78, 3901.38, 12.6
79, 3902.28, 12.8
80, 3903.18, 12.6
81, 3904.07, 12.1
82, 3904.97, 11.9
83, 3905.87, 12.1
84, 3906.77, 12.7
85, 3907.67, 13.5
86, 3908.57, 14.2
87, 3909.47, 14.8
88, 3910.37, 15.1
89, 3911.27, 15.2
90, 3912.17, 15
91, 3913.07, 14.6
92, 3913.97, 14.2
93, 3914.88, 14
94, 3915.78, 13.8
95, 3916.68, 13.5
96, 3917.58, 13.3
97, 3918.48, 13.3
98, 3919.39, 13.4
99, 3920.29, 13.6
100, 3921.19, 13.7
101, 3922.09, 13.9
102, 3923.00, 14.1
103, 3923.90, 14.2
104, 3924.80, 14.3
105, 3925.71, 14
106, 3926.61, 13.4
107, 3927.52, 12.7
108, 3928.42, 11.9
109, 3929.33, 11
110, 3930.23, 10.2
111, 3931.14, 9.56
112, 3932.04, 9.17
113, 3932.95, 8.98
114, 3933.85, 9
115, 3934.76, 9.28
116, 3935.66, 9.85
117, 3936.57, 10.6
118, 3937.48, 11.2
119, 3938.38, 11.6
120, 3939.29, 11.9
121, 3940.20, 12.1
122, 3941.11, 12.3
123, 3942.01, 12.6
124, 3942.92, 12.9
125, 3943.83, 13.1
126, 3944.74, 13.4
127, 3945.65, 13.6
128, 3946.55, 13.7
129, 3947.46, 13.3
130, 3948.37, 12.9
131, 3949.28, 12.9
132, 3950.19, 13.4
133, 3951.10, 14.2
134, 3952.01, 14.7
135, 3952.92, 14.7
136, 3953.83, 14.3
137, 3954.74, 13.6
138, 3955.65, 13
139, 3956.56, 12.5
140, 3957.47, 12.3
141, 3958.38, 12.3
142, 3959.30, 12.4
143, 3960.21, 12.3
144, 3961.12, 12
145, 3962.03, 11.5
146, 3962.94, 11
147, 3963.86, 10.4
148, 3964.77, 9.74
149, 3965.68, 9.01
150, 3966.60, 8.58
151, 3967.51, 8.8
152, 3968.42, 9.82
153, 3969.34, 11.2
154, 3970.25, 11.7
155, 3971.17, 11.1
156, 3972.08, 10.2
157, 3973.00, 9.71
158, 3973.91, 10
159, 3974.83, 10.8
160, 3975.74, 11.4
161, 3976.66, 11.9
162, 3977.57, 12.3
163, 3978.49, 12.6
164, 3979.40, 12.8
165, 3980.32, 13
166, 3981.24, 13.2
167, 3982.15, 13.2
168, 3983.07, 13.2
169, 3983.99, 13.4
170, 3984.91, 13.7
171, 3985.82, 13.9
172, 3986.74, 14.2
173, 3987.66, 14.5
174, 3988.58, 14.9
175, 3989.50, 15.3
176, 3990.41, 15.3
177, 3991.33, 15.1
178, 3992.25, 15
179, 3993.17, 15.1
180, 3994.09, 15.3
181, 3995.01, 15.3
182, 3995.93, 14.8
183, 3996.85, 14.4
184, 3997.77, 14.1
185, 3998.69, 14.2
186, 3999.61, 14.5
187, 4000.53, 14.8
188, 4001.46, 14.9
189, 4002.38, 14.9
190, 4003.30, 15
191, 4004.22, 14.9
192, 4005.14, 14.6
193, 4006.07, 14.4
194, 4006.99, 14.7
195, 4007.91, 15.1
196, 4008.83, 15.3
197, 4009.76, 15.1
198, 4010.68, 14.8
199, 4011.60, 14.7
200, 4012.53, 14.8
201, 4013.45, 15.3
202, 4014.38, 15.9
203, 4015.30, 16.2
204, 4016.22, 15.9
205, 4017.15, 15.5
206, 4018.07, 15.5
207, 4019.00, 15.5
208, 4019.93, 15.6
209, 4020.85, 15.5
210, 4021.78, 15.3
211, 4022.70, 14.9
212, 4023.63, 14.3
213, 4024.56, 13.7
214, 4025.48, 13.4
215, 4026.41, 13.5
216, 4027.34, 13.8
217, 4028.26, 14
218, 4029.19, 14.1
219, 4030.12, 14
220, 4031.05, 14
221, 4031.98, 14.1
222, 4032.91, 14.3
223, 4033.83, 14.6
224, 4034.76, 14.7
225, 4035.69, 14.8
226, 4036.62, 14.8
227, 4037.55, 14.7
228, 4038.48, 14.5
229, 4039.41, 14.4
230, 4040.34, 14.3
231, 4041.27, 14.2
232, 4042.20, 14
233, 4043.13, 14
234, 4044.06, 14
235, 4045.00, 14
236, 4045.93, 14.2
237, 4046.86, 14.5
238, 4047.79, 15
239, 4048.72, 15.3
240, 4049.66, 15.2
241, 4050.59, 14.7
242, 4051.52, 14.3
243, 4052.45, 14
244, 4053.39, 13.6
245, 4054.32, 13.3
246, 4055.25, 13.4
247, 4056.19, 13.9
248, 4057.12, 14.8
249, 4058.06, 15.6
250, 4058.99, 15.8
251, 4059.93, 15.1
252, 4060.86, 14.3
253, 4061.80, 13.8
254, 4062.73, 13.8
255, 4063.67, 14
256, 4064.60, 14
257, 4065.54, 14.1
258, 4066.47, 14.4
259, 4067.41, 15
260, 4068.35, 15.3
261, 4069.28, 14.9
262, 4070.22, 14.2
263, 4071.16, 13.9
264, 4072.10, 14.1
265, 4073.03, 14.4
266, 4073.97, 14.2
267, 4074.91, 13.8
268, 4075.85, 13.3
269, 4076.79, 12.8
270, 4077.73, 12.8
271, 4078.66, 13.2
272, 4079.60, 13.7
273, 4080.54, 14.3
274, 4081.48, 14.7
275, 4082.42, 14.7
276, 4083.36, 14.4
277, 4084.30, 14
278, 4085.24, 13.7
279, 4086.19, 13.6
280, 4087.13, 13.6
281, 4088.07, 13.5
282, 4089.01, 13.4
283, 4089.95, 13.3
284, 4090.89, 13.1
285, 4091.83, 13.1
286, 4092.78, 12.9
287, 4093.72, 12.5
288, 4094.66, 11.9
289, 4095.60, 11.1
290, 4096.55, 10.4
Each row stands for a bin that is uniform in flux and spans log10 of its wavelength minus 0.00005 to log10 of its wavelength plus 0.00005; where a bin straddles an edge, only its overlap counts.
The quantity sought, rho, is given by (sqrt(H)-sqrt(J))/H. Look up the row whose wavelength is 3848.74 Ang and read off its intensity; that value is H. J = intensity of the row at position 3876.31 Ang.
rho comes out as -0.008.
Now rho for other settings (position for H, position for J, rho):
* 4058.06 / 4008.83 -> 0.002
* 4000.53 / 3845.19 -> 0.019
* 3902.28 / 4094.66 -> 0.010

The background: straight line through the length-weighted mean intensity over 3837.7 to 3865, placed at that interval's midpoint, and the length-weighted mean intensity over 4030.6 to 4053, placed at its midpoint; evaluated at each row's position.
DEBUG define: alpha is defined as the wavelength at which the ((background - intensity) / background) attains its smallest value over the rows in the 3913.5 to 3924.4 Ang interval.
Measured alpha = 3913.97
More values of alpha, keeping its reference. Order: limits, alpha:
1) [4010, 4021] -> 4015.30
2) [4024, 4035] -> 4034.76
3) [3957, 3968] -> 3959.30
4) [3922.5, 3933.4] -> 3924.80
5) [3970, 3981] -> 3980.32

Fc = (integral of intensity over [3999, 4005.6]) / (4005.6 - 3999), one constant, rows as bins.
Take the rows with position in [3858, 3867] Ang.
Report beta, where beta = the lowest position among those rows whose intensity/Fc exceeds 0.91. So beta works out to 3858.50 Ang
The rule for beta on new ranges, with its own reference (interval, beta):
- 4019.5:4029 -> 4019.93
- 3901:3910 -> 3907.67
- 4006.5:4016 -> 4006.99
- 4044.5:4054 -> 4045.00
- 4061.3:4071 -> 4061.80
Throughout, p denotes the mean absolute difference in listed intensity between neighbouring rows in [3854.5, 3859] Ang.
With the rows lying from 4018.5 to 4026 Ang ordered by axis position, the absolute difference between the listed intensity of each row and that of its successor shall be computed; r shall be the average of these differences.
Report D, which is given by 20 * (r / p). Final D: 13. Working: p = 0.50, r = 0.33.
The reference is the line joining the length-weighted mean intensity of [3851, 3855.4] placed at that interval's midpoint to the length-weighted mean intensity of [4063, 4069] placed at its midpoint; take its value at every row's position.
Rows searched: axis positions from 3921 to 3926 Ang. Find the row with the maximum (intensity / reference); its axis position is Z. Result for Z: 3924.80 Ang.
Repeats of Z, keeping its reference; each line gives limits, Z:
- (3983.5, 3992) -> 3989.50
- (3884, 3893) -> 3888.82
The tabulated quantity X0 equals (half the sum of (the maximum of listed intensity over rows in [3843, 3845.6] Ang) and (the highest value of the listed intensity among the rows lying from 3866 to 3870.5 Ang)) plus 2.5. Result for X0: 16.8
